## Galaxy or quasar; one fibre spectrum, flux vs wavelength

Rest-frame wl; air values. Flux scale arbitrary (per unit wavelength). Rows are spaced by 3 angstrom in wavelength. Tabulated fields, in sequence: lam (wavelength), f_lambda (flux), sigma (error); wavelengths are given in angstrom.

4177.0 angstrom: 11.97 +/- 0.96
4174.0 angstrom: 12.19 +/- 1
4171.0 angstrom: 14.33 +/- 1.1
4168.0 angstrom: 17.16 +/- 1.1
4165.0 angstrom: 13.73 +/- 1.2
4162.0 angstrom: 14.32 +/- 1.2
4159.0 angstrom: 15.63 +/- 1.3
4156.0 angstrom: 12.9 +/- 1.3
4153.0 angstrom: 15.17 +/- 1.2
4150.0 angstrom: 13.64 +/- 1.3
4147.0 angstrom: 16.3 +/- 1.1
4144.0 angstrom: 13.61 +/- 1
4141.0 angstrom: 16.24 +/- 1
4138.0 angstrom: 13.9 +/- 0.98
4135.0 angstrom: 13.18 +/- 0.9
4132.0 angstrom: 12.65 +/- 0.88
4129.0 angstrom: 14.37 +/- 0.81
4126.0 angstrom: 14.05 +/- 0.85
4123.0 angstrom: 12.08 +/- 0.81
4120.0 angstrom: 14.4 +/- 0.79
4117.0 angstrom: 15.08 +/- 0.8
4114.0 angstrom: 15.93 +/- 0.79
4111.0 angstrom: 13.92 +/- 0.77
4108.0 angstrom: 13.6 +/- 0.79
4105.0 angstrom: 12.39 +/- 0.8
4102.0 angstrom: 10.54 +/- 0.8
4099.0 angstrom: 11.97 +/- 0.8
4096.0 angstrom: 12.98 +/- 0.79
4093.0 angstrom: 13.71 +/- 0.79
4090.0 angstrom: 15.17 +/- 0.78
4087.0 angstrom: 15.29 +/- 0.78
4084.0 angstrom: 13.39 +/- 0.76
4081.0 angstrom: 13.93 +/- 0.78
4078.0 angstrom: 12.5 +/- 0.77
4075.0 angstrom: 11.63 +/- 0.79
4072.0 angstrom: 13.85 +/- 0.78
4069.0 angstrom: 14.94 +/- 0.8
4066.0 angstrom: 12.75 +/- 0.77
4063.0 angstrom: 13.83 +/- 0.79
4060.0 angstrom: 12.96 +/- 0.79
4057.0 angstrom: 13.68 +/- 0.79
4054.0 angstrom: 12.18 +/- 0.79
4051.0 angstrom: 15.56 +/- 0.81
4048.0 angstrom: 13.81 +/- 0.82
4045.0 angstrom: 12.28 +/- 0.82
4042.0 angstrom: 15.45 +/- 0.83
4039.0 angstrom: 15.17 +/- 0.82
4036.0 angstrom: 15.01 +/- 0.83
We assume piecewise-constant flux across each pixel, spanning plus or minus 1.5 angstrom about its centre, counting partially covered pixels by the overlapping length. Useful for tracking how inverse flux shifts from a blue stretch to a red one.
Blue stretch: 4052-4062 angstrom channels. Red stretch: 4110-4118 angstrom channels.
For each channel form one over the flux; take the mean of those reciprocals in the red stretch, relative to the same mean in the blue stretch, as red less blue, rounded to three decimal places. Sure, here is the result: -0.010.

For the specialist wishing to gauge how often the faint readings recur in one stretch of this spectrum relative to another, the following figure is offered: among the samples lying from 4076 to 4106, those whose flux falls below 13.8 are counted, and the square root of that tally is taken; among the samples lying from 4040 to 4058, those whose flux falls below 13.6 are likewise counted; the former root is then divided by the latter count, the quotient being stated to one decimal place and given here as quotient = 1.3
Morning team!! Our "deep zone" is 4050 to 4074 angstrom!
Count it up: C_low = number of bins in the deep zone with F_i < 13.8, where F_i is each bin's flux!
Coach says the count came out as 4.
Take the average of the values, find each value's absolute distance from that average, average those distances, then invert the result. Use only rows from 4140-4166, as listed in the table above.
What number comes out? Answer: 0.923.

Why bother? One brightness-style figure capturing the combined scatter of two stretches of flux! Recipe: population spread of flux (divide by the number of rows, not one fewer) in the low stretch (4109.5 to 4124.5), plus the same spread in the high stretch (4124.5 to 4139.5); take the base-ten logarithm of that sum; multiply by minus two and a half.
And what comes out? -0.71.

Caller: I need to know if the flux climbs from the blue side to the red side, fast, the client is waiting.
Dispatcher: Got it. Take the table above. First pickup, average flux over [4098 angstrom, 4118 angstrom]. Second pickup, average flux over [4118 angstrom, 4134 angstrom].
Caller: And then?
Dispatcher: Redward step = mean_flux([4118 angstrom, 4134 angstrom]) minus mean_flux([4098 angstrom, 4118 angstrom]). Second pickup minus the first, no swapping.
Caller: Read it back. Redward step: 0.2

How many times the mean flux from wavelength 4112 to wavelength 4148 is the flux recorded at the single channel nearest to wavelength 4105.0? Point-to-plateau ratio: 0.87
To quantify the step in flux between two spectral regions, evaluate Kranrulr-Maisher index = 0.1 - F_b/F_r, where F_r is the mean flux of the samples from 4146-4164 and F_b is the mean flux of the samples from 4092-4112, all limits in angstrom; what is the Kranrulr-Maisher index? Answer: -0.77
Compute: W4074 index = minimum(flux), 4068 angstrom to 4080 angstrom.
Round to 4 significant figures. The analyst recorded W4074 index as 11.63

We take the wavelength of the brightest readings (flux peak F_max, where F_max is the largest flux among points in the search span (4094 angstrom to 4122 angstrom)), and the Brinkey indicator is 4114.0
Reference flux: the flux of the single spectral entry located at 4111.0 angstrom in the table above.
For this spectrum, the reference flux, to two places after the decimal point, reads 13.92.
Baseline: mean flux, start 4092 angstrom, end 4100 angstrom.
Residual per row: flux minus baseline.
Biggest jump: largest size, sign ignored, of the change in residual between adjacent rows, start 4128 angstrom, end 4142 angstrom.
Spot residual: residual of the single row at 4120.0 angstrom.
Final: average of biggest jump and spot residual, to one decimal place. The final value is 1.9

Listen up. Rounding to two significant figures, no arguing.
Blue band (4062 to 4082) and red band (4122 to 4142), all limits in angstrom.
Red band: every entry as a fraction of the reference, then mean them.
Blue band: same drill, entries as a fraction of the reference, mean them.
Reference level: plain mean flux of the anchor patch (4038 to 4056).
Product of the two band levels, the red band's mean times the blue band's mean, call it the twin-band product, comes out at 0.93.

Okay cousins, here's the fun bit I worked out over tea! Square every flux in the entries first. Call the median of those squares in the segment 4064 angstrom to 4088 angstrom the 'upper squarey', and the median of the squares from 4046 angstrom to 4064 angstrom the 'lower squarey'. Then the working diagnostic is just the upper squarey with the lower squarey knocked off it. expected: -3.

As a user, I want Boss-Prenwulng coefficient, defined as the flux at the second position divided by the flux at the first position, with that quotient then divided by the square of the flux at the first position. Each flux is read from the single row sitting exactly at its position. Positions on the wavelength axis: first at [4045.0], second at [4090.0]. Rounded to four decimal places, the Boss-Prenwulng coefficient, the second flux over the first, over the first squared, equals 0.0082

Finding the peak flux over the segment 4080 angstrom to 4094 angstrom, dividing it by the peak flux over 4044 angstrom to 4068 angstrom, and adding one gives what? 1.98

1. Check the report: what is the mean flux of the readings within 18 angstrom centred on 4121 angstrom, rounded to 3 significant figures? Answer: 14.3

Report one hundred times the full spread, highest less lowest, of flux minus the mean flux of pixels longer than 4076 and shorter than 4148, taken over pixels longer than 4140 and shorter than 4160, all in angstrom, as 340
